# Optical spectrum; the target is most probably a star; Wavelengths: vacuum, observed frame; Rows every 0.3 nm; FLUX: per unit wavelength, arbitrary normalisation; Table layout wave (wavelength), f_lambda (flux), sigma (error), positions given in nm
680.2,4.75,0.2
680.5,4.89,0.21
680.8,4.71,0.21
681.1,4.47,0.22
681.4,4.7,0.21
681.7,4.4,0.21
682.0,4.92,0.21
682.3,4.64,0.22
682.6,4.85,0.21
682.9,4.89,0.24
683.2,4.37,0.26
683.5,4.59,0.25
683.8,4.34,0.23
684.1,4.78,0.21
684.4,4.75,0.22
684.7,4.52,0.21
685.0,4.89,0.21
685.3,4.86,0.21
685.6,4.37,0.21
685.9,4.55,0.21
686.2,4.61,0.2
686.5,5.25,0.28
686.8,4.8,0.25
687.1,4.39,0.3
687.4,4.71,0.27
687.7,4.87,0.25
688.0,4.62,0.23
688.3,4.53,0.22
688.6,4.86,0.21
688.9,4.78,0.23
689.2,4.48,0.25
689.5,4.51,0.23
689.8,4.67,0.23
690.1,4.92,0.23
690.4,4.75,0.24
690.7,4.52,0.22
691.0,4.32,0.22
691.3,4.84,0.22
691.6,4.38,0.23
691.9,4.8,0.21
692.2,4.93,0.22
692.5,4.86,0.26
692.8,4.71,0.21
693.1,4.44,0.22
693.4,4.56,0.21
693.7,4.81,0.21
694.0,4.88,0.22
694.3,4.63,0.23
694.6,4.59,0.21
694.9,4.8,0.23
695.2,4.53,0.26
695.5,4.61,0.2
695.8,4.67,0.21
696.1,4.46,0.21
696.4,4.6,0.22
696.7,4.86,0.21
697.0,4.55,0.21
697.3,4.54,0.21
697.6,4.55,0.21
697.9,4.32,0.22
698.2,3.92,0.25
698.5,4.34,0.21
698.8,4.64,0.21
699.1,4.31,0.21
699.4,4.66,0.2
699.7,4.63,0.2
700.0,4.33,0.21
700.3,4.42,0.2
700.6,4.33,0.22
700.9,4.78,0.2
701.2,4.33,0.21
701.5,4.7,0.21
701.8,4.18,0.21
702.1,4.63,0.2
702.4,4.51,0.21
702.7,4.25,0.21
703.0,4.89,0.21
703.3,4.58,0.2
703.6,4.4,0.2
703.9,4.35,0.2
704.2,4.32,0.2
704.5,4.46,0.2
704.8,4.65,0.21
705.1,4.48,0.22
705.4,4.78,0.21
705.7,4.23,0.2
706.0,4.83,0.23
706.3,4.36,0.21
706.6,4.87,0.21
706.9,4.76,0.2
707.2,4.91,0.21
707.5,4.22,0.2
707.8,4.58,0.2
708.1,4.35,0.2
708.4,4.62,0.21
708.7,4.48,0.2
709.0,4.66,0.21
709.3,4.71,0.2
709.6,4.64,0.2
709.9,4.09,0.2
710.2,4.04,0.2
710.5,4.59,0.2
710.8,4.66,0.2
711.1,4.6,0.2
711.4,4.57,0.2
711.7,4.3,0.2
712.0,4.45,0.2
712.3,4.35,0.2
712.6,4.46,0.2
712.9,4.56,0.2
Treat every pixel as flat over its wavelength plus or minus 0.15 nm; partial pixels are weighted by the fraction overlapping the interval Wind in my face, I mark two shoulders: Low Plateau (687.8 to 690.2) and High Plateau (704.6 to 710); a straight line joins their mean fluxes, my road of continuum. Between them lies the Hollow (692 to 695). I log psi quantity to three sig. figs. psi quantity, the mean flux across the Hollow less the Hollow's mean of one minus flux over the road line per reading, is 4.74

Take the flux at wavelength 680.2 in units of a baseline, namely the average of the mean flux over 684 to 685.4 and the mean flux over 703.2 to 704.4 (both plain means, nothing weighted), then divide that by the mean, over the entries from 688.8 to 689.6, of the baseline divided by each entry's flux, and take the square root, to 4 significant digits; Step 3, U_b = 1.018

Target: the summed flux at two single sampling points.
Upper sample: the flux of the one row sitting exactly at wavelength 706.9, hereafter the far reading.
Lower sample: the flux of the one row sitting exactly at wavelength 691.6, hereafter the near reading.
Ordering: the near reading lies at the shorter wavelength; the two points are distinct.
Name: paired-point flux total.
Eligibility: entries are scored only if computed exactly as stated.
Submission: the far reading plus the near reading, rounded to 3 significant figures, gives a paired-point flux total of 9.14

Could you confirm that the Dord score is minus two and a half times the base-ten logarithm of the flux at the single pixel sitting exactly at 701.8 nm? -1.55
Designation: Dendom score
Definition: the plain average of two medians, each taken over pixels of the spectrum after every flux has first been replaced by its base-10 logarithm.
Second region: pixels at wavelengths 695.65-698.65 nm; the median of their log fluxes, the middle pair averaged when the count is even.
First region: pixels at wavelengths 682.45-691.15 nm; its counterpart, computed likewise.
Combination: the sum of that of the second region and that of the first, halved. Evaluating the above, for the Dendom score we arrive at 0.663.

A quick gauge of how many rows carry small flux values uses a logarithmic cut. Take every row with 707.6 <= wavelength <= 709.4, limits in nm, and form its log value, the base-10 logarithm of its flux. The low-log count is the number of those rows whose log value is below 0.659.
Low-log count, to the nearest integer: 2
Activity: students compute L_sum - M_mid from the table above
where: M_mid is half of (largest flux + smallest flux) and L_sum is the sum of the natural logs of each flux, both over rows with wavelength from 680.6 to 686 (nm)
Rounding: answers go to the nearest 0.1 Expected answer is 23.0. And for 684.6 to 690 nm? 23.0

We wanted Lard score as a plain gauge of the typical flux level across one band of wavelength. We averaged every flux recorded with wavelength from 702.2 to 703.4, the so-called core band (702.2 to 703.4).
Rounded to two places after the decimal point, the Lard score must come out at 4.56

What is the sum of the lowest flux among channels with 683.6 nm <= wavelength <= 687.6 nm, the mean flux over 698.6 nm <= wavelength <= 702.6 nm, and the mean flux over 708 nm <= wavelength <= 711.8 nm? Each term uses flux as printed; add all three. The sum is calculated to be 13.3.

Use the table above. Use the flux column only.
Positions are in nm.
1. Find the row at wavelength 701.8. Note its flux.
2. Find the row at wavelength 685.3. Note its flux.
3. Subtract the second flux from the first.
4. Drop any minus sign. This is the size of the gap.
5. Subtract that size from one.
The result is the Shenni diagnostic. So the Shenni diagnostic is 0.32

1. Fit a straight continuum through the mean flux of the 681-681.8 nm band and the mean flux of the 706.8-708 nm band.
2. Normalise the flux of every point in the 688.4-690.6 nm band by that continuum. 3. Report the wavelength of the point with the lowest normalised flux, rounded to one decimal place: 689.2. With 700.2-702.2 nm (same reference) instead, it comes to 701.8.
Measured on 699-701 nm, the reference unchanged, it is 699.1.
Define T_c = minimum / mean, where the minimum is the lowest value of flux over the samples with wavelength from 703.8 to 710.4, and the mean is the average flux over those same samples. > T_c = 0.894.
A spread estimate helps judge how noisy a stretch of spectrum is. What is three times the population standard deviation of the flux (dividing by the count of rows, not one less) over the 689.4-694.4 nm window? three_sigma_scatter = 0.57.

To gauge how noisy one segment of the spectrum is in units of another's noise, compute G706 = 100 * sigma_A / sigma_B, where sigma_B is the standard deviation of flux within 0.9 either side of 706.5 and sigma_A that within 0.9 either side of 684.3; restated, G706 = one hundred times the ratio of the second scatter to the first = 69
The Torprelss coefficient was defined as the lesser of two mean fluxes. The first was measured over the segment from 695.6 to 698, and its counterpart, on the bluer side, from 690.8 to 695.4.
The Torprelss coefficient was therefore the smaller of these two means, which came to 4.57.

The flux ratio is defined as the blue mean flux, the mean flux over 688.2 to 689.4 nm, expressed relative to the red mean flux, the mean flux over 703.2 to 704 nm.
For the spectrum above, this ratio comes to 1.05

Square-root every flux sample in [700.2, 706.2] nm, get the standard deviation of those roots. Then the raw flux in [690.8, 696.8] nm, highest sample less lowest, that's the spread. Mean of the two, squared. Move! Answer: 0.109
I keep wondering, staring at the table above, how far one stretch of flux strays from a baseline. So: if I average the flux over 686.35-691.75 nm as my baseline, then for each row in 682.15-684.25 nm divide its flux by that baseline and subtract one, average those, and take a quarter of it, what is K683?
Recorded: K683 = -0.0022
